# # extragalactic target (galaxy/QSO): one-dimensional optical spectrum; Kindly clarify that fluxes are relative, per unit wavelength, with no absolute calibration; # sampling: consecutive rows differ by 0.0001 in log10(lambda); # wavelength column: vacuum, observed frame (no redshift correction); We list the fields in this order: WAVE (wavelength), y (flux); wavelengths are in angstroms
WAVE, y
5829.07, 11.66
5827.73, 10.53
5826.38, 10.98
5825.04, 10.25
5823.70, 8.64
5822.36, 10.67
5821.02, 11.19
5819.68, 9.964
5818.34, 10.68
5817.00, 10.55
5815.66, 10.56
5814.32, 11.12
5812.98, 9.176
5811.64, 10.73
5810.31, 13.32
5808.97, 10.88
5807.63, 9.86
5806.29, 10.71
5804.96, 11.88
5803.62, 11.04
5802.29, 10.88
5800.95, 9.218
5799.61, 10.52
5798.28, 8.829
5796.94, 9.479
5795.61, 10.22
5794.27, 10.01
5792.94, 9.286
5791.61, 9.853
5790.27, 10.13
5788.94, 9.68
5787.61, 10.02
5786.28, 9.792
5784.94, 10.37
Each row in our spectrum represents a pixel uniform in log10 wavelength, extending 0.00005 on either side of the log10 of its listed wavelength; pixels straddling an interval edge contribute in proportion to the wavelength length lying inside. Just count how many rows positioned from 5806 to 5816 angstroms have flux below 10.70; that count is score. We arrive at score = 3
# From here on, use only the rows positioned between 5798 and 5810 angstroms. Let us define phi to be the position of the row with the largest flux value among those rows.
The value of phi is 5804.96 angstroms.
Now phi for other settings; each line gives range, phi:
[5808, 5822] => 5810.31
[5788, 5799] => 5795.61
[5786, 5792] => 5790.27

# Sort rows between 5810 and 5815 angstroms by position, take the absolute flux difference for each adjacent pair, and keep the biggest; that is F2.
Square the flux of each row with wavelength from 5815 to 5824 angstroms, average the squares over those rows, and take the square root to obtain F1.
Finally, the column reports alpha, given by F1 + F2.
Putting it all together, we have 12.9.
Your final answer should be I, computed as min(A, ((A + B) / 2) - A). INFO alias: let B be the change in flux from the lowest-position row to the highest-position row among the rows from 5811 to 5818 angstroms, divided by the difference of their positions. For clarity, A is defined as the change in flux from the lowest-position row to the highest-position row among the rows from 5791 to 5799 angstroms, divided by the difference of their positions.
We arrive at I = -0.15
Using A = -0.2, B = -0.03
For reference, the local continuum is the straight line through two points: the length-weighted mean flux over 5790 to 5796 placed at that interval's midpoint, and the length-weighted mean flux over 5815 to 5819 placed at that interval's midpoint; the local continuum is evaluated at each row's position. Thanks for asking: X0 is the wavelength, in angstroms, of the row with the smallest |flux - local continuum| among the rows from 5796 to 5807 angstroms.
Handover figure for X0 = 5806.29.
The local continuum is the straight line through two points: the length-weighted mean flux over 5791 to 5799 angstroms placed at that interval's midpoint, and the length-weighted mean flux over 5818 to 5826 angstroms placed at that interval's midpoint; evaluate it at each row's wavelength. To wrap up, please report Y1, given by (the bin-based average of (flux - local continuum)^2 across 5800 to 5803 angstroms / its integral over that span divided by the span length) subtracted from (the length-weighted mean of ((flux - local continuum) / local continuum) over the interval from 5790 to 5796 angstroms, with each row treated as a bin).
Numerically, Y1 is -0.7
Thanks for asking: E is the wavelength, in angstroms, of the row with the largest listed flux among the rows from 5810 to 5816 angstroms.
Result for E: 5810.31 angstroms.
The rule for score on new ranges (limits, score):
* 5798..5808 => 4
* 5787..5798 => 8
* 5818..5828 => 6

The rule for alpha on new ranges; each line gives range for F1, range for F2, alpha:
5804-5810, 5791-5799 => 11.6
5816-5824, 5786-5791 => 10.8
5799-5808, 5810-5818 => 13.2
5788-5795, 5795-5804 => 11.5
